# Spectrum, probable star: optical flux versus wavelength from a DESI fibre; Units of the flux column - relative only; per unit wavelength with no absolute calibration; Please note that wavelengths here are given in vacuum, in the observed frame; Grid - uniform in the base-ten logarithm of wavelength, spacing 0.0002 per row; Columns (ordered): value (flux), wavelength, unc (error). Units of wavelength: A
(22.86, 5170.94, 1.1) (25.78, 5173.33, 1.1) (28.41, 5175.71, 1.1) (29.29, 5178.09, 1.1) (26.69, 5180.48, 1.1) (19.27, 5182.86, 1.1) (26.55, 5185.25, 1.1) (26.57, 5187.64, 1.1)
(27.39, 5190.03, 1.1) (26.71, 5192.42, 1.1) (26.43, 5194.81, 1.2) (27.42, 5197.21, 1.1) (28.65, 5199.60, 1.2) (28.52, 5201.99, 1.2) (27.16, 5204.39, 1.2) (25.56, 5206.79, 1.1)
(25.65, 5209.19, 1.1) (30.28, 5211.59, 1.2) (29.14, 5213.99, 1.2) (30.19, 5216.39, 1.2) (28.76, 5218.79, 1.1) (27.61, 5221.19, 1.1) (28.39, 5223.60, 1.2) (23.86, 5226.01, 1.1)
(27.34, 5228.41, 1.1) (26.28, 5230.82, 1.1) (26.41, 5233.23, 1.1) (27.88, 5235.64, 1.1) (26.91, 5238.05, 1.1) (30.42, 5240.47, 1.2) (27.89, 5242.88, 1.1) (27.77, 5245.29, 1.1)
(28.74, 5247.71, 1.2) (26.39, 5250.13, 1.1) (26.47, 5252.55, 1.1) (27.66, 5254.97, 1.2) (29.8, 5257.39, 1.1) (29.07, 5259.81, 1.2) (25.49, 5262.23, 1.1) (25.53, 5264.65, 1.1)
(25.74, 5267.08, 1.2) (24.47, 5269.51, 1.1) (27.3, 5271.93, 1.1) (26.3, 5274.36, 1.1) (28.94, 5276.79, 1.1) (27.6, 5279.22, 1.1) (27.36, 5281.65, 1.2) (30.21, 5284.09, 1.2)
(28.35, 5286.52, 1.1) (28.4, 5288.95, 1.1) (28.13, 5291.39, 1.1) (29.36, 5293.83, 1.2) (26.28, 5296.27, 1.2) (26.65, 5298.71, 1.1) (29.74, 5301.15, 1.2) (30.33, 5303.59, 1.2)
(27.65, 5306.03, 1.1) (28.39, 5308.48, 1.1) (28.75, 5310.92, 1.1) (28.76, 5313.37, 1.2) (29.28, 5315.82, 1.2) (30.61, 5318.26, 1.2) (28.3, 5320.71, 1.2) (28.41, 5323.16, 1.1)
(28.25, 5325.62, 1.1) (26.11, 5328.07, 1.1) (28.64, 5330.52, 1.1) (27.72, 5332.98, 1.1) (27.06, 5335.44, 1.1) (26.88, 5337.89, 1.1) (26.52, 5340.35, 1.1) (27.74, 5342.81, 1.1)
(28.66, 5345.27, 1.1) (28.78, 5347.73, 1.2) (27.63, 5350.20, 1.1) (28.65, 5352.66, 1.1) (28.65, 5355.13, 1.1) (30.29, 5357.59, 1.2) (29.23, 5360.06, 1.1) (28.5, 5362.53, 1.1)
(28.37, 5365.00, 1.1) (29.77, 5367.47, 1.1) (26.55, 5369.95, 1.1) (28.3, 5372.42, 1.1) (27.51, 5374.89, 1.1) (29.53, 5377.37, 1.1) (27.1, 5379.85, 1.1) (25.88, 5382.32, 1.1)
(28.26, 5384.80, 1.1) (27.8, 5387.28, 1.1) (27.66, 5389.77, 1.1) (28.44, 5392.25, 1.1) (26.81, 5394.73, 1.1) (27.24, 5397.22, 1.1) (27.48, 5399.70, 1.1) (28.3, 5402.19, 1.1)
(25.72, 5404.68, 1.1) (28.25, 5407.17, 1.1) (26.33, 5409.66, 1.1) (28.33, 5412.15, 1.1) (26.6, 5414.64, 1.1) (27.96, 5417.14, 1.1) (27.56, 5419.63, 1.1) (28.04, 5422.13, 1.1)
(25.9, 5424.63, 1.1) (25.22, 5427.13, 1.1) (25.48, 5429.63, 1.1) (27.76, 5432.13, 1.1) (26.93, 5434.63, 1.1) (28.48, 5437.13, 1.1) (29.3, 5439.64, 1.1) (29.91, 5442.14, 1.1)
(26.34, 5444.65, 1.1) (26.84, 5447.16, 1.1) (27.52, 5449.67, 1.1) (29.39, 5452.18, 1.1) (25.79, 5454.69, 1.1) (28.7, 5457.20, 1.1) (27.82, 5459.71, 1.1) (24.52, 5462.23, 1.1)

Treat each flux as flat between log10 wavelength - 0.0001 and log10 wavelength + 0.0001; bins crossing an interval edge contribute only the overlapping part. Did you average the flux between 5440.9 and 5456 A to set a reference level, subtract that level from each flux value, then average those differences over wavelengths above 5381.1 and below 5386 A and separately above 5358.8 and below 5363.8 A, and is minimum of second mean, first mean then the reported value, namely -0.56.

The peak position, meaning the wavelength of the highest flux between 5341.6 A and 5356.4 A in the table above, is 5347.73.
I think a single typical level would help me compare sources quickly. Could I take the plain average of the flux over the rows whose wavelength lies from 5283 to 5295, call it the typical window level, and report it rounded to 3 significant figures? 28.9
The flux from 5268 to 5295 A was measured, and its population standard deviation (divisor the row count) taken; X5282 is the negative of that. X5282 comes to -1.48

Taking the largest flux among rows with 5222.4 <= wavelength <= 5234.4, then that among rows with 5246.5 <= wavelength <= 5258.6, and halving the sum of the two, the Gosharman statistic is 29.1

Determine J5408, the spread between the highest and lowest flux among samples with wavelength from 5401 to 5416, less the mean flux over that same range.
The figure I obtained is -24.6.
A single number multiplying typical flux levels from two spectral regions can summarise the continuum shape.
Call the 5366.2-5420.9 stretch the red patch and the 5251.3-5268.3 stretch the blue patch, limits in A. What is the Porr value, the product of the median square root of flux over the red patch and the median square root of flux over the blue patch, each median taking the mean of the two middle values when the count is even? 27.0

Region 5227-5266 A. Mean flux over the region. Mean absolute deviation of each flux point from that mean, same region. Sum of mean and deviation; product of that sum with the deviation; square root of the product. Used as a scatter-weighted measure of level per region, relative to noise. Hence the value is 5.7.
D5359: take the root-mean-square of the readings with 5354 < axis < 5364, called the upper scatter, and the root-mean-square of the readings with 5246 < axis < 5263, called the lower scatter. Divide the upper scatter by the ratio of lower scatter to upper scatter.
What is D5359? 30.7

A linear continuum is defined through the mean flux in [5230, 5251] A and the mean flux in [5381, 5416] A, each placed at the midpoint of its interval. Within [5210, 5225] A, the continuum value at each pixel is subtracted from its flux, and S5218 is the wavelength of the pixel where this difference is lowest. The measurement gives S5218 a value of 5221.19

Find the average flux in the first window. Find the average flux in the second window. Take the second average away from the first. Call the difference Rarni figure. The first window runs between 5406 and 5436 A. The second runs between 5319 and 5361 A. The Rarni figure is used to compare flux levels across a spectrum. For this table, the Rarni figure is -1.1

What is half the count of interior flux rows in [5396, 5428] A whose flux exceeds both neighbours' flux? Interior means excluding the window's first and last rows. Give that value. 2.5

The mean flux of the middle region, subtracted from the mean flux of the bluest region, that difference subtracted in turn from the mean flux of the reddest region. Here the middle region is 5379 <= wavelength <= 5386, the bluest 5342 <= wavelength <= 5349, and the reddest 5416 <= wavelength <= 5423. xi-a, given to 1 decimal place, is 26.5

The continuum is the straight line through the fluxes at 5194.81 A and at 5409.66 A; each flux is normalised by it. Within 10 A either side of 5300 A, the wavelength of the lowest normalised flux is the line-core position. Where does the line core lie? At 5296.27 A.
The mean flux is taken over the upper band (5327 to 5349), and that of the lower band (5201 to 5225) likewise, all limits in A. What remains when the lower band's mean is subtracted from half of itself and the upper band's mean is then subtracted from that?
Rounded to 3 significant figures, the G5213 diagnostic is -41.6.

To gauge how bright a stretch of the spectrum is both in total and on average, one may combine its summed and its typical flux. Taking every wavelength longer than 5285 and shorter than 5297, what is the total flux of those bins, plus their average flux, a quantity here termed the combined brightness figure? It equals 169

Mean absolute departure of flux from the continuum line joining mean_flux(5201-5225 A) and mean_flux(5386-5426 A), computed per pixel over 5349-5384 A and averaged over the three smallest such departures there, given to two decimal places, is 0.14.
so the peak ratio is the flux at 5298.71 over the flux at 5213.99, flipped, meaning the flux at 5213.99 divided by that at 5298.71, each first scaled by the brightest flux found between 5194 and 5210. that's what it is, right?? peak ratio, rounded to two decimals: 1.09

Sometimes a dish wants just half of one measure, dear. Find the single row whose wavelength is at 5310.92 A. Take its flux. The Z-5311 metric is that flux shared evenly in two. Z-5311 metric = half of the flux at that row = 14.4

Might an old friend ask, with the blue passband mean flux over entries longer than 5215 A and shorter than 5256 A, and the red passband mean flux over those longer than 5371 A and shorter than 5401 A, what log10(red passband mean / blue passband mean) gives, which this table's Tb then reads 0.001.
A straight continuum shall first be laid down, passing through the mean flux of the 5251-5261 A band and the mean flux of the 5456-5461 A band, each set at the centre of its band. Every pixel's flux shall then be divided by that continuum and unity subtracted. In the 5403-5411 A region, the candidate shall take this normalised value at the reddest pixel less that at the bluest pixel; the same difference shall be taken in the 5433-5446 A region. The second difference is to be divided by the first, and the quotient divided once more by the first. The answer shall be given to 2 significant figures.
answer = -45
